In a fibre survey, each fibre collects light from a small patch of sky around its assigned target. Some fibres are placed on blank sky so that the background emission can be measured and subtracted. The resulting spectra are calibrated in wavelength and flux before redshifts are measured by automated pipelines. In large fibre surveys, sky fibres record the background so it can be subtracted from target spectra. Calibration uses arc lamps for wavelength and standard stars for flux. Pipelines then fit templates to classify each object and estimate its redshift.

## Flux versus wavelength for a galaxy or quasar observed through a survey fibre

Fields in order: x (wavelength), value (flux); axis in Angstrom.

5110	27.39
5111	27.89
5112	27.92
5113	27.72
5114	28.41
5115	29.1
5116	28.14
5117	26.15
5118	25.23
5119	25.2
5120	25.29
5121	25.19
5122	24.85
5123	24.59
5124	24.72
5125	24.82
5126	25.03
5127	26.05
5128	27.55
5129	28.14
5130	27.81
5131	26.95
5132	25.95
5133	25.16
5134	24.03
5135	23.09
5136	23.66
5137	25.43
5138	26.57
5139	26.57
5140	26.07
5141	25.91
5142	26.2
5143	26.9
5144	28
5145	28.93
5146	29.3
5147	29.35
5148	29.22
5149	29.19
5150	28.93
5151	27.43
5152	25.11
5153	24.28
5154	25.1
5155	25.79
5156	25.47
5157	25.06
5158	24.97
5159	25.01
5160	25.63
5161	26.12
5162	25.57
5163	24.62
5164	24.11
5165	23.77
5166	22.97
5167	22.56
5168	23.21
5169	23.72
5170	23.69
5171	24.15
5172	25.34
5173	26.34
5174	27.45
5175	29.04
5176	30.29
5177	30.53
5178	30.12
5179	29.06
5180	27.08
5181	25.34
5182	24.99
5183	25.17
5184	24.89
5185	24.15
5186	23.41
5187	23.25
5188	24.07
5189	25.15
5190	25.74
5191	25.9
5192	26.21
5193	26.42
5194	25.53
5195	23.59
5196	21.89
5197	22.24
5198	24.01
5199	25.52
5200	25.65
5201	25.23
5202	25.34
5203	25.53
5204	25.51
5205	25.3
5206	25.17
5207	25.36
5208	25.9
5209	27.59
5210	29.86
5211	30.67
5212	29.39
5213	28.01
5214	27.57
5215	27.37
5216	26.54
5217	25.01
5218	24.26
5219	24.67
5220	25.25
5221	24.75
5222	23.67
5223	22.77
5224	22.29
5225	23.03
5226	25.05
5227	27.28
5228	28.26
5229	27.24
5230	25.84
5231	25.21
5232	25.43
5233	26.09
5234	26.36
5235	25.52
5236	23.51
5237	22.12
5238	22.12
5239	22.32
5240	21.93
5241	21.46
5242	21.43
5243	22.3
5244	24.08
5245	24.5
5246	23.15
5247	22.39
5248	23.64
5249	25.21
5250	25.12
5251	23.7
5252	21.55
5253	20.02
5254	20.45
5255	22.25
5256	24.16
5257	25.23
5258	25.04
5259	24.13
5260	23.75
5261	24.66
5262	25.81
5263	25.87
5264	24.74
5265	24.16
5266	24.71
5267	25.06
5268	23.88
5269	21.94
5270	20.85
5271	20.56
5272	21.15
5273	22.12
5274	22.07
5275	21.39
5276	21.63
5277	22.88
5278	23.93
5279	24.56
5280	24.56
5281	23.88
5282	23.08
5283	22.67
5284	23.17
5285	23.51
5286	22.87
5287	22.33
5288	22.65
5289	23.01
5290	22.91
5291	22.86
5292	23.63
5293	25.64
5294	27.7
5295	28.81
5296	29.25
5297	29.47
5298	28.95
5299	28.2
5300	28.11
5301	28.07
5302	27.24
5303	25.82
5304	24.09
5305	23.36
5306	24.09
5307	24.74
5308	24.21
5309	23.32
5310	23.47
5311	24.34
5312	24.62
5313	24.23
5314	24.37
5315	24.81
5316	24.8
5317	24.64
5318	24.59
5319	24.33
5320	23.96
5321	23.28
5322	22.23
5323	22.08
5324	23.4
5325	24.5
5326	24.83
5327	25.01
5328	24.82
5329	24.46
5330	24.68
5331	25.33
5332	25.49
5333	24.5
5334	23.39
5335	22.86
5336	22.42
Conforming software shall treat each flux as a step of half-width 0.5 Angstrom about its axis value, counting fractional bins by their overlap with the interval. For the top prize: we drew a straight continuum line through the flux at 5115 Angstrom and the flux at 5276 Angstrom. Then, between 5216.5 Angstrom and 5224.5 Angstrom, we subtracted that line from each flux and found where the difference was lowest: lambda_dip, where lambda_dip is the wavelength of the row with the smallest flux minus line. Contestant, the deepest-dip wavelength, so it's 5224 Angstrom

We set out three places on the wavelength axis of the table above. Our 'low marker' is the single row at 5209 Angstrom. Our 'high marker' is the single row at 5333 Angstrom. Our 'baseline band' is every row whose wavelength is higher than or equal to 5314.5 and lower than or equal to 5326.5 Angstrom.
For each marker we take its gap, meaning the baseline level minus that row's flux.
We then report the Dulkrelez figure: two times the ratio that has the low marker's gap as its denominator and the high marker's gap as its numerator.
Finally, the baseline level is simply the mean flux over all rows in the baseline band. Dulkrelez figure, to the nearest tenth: 0.3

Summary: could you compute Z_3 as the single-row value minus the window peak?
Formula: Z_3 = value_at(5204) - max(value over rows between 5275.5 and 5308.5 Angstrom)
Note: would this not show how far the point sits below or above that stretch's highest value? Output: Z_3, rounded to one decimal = -4.0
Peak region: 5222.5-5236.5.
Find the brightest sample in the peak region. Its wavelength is 5228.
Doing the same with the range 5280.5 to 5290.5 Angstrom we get 5281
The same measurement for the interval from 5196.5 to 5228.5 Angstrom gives 5211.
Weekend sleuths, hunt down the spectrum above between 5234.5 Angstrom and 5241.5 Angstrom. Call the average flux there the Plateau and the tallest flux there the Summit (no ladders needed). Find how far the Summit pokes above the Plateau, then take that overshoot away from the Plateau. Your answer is 19.9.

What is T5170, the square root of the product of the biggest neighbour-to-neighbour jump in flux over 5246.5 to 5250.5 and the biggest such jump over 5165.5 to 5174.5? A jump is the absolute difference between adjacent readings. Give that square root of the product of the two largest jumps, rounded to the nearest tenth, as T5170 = 1.4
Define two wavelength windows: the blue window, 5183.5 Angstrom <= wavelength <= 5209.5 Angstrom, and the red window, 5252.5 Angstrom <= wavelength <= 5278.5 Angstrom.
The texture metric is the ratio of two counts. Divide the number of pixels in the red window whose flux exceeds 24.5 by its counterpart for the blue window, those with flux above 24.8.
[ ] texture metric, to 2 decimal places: 0.44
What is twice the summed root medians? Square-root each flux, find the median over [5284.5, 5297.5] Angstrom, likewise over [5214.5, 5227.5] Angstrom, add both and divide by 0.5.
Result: 19.6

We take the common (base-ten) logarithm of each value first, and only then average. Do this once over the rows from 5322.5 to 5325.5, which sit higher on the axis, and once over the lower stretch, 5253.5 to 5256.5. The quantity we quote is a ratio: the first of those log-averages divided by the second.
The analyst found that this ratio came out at 1.02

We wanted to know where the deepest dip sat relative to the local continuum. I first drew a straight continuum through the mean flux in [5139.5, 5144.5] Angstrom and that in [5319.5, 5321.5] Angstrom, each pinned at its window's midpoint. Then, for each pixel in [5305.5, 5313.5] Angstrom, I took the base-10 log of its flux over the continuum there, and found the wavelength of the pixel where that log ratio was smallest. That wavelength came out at 5309 Angstrom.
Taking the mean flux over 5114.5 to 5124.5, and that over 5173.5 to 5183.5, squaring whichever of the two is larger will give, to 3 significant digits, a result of 779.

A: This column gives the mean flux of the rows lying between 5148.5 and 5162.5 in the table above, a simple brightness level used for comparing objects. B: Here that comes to 26.0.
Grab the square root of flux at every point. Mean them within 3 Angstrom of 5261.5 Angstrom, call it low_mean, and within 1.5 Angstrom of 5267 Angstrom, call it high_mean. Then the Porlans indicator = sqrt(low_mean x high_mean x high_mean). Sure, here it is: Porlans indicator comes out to 11.1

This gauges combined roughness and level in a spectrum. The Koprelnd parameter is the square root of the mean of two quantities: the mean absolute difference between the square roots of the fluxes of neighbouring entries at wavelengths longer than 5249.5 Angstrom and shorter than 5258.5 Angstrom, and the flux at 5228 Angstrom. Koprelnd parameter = 3.77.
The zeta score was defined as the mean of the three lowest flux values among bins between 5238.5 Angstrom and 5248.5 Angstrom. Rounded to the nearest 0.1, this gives 21.6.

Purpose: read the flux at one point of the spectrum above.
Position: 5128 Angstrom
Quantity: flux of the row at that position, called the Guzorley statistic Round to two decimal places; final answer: 27.55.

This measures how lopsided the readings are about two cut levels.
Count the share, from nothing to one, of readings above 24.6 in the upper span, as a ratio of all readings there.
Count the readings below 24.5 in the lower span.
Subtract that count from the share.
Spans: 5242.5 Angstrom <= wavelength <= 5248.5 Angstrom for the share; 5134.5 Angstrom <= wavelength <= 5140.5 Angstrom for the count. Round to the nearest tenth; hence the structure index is -2.0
